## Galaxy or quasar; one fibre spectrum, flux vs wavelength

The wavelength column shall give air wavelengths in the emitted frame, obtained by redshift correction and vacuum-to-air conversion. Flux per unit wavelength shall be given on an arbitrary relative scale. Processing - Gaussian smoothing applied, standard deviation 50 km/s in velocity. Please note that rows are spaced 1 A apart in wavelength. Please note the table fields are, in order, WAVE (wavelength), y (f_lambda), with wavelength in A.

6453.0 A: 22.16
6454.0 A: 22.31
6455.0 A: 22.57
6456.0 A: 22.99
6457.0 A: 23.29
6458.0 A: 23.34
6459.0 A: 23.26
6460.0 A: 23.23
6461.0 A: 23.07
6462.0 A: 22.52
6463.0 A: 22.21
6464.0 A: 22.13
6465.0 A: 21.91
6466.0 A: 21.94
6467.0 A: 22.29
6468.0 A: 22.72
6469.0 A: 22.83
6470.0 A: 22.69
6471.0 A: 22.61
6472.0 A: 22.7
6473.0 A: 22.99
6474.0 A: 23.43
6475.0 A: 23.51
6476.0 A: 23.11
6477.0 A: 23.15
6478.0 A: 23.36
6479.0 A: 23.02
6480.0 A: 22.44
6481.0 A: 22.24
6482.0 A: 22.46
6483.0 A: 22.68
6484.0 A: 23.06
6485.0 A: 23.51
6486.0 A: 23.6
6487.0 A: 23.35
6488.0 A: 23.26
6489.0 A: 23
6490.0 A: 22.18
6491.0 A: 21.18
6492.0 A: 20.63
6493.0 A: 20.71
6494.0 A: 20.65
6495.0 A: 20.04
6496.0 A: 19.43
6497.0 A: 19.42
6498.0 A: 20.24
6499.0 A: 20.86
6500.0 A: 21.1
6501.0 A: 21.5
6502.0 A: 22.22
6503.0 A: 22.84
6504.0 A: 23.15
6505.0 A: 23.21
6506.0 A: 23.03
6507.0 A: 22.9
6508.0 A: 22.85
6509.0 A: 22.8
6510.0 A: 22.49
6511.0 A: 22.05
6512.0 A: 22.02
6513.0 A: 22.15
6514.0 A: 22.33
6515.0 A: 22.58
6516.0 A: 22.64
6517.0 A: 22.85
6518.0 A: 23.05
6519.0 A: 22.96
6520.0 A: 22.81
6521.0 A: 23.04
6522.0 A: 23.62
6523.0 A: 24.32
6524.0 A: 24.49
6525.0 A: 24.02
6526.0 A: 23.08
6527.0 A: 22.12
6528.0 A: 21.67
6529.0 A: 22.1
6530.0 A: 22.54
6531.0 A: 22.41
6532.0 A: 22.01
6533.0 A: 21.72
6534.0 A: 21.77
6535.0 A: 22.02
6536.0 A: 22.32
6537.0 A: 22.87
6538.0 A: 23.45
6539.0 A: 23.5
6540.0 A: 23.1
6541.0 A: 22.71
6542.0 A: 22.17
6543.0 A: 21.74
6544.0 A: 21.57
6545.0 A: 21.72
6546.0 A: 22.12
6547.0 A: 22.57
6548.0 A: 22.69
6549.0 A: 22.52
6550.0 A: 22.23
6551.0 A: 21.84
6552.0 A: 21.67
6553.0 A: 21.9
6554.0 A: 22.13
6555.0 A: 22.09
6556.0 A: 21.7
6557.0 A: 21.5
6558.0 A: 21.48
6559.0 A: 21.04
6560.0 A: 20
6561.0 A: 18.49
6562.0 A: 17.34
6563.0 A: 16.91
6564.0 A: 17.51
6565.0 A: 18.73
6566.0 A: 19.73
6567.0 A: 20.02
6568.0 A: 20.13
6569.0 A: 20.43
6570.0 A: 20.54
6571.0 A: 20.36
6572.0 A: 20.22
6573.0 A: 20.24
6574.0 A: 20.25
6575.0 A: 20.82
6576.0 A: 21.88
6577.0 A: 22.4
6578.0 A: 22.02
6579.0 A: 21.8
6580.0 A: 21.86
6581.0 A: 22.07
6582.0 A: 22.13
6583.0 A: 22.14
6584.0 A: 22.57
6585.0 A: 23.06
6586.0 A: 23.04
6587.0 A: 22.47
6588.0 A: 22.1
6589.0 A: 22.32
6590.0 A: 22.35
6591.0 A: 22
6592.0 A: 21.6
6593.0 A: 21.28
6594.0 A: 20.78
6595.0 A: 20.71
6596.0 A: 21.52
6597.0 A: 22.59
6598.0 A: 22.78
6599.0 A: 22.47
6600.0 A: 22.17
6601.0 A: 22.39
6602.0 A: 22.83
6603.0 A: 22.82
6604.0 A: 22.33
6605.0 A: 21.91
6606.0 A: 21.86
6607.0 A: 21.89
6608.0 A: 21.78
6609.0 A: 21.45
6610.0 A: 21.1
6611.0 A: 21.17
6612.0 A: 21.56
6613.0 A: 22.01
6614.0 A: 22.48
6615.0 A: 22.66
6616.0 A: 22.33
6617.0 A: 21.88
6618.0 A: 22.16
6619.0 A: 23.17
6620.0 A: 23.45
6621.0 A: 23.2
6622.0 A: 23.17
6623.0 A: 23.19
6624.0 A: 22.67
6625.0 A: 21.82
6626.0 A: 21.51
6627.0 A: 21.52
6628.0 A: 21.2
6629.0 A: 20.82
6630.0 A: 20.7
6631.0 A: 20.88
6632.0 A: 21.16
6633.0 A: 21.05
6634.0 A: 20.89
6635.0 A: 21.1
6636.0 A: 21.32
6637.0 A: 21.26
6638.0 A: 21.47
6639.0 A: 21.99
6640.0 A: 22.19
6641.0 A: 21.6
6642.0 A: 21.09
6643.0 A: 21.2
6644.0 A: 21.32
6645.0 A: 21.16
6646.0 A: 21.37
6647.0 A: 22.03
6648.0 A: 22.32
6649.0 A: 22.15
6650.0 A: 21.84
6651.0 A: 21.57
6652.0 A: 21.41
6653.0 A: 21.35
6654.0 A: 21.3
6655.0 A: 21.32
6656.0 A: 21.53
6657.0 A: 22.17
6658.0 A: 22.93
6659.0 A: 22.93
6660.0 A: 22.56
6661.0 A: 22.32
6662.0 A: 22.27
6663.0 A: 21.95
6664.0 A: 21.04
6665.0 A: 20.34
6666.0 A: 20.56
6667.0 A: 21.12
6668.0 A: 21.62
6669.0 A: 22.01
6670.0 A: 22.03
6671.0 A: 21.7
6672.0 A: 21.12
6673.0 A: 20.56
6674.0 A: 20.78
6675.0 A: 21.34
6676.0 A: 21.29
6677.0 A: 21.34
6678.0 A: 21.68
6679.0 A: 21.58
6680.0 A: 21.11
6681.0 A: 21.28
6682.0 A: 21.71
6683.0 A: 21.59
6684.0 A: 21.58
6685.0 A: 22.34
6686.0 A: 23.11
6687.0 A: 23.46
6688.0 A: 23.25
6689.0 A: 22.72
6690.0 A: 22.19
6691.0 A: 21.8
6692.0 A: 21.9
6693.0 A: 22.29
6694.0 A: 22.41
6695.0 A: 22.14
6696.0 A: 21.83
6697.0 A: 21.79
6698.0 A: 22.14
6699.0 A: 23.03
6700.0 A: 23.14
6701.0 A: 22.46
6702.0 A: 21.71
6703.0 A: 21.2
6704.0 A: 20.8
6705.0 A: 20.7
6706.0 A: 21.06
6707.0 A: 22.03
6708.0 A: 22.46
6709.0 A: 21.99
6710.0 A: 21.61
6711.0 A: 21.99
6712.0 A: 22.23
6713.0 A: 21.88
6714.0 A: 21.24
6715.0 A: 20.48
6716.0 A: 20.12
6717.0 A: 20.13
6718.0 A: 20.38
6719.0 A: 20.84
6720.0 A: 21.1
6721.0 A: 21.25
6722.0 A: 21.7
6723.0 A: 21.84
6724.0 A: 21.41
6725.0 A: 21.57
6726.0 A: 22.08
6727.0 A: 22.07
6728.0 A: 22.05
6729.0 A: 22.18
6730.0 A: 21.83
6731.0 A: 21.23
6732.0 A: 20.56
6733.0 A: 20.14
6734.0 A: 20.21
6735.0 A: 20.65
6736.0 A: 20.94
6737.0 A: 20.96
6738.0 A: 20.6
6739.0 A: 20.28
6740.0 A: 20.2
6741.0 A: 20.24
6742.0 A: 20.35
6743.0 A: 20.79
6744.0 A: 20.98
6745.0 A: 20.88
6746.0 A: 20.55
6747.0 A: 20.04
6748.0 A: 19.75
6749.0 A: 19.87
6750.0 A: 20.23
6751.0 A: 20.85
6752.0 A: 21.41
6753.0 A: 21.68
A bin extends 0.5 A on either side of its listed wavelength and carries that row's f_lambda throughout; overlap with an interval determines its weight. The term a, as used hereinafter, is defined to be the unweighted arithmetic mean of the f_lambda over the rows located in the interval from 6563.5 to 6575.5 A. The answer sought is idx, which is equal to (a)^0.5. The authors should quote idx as 4.46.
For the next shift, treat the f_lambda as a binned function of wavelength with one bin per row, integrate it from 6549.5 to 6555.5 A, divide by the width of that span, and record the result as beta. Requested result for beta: 22.0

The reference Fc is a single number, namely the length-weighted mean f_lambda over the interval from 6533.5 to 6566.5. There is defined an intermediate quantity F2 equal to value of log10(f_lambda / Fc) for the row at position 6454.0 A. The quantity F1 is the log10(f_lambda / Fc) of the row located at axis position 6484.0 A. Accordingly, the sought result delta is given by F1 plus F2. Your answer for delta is 0.052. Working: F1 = 0.033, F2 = 0.019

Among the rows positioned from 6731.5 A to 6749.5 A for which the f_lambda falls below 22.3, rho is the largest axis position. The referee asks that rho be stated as 6749.0 A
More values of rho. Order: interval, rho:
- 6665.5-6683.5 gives 6683.0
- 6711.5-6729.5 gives 6729.0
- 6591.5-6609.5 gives 6609.0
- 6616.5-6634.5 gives 6634.0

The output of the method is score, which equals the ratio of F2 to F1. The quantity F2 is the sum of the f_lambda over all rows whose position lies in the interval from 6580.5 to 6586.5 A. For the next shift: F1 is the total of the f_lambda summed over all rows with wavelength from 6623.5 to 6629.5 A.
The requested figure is 1.04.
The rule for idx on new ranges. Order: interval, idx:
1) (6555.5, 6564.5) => 4.42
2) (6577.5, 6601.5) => 4.70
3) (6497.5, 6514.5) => 4.71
